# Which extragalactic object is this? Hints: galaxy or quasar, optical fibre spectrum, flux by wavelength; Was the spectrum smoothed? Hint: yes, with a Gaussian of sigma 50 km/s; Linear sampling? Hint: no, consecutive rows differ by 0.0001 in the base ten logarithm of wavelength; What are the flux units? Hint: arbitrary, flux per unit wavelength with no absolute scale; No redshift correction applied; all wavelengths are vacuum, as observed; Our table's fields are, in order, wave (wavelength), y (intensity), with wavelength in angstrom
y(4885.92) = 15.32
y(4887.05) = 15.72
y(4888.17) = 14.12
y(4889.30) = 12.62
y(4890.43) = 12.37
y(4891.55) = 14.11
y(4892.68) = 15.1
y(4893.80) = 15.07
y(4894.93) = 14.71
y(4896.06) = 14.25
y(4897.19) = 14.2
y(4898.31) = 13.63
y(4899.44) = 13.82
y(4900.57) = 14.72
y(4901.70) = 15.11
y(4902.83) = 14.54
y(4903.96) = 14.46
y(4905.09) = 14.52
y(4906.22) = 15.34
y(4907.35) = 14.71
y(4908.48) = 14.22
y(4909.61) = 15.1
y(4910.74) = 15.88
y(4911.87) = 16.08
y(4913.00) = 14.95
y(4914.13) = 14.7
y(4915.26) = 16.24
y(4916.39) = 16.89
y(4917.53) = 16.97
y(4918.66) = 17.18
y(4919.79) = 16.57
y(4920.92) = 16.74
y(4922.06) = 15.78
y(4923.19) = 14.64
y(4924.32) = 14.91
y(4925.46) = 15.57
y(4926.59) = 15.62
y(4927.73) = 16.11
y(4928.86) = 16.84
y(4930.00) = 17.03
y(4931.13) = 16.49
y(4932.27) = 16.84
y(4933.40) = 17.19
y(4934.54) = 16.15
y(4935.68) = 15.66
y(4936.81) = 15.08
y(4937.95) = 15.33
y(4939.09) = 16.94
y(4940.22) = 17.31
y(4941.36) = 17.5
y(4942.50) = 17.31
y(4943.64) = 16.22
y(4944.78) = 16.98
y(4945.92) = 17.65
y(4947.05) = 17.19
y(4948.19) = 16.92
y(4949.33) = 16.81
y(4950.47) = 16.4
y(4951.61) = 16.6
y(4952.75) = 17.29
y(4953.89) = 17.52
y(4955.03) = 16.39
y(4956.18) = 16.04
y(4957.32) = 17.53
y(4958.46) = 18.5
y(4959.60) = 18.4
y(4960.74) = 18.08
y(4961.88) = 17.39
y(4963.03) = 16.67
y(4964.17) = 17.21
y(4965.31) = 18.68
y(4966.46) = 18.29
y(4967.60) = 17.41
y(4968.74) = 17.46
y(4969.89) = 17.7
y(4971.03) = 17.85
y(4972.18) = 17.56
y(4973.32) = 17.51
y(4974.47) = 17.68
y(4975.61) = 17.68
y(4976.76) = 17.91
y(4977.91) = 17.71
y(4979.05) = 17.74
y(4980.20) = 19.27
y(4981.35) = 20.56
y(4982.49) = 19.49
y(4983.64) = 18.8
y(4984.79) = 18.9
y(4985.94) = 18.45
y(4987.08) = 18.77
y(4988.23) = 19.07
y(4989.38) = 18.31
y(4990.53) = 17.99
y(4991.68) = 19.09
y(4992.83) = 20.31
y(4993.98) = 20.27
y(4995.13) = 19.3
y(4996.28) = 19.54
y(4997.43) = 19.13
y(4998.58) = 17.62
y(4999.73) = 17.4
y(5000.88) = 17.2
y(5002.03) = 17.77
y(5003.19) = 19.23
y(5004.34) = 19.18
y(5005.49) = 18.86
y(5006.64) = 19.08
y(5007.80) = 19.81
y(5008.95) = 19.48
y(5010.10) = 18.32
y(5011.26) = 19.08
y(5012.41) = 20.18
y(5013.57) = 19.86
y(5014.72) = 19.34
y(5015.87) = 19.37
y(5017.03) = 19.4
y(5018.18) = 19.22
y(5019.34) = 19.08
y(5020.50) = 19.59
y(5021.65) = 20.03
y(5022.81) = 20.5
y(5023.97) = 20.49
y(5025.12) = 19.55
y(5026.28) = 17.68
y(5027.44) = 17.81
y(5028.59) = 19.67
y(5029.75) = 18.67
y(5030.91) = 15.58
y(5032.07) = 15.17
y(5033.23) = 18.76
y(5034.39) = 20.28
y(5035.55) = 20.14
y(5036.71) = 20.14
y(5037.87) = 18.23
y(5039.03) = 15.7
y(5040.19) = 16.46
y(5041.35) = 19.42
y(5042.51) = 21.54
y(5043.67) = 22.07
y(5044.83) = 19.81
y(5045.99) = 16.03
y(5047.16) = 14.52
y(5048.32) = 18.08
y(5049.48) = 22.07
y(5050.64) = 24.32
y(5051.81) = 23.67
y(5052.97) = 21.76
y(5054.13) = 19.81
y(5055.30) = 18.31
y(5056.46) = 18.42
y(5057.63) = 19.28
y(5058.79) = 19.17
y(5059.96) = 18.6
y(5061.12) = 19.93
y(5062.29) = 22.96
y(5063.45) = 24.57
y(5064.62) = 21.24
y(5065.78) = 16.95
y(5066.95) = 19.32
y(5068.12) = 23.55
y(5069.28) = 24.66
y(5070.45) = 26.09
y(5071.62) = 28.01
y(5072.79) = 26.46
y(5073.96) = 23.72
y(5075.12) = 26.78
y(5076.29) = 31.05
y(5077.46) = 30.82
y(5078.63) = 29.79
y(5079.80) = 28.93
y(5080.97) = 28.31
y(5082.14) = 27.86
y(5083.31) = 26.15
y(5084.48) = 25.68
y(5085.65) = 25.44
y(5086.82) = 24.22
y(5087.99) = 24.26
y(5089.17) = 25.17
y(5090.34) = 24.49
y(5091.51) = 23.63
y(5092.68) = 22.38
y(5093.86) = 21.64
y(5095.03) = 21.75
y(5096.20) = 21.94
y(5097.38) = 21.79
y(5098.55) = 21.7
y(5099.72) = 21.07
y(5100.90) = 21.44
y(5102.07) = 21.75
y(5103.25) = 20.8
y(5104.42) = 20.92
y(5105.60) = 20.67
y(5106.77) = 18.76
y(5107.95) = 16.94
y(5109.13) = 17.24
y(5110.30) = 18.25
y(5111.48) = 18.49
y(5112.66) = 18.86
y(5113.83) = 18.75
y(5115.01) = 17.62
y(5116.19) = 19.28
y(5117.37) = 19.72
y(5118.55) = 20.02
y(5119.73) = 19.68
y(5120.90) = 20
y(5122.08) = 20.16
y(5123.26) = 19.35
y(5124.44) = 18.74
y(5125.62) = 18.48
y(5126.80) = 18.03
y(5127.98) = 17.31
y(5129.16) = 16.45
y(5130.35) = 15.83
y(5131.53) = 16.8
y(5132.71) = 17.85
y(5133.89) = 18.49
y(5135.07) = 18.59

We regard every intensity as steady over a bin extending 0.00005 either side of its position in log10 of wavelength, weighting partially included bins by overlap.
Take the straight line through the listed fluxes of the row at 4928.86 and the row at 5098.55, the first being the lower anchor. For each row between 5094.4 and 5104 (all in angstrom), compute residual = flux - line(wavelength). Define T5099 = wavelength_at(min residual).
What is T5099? 5103.25 angstrom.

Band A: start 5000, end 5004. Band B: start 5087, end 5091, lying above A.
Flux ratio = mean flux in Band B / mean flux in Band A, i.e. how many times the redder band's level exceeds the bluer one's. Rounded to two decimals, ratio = 1.36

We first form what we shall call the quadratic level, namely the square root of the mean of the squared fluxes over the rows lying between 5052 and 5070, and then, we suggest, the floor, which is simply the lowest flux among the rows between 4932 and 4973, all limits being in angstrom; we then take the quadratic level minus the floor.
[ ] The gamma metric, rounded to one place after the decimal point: 5.6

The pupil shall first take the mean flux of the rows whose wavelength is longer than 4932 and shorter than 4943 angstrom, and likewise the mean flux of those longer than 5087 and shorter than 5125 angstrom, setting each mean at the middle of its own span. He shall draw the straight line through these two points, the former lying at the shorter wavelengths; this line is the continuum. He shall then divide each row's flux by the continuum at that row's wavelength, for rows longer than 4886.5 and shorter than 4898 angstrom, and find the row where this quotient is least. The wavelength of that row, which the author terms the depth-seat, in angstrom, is 4890.43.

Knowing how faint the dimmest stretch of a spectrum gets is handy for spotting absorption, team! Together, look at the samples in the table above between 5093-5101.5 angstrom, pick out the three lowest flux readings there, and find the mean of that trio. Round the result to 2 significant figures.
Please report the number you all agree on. 21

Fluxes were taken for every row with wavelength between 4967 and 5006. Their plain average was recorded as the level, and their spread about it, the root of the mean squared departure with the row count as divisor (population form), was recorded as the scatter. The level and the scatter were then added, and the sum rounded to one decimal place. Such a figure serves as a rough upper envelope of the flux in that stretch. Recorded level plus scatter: 19.4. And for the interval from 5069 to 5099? 28.3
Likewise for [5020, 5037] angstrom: 20.6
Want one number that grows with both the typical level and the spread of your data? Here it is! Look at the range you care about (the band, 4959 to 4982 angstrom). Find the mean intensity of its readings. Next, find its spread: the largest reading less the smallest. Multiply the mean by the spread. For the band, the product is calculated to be 70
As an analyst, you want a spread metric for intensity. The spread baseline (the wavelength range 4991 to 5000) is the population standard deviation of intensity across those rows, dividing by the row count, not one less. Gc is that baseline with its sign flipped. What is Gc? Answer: -1.0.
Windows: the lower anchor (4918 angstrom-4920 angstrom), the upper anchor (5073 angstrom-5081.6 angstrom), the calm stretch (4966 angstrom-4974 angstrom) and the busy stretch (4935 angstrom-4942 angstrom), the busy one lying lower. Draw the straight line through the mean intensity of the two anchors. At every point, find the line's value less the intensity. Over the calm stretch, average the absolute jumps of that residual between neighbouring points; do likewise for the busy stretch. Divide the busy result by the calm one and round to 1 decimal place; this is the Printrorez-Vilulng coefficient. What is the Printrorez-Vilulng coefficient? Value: 1.9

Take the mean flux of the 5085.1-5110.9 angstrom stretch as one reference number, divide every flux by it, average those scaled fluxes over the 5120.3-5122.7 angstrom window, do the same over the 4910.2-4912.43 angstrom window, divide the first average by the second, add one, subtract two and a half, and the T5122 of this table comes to -0.24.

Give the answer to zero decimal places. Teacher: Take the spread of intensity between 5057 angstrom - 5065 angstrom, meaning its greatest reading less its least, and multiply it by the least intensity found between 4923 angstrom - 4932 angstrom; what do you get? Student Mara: 87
